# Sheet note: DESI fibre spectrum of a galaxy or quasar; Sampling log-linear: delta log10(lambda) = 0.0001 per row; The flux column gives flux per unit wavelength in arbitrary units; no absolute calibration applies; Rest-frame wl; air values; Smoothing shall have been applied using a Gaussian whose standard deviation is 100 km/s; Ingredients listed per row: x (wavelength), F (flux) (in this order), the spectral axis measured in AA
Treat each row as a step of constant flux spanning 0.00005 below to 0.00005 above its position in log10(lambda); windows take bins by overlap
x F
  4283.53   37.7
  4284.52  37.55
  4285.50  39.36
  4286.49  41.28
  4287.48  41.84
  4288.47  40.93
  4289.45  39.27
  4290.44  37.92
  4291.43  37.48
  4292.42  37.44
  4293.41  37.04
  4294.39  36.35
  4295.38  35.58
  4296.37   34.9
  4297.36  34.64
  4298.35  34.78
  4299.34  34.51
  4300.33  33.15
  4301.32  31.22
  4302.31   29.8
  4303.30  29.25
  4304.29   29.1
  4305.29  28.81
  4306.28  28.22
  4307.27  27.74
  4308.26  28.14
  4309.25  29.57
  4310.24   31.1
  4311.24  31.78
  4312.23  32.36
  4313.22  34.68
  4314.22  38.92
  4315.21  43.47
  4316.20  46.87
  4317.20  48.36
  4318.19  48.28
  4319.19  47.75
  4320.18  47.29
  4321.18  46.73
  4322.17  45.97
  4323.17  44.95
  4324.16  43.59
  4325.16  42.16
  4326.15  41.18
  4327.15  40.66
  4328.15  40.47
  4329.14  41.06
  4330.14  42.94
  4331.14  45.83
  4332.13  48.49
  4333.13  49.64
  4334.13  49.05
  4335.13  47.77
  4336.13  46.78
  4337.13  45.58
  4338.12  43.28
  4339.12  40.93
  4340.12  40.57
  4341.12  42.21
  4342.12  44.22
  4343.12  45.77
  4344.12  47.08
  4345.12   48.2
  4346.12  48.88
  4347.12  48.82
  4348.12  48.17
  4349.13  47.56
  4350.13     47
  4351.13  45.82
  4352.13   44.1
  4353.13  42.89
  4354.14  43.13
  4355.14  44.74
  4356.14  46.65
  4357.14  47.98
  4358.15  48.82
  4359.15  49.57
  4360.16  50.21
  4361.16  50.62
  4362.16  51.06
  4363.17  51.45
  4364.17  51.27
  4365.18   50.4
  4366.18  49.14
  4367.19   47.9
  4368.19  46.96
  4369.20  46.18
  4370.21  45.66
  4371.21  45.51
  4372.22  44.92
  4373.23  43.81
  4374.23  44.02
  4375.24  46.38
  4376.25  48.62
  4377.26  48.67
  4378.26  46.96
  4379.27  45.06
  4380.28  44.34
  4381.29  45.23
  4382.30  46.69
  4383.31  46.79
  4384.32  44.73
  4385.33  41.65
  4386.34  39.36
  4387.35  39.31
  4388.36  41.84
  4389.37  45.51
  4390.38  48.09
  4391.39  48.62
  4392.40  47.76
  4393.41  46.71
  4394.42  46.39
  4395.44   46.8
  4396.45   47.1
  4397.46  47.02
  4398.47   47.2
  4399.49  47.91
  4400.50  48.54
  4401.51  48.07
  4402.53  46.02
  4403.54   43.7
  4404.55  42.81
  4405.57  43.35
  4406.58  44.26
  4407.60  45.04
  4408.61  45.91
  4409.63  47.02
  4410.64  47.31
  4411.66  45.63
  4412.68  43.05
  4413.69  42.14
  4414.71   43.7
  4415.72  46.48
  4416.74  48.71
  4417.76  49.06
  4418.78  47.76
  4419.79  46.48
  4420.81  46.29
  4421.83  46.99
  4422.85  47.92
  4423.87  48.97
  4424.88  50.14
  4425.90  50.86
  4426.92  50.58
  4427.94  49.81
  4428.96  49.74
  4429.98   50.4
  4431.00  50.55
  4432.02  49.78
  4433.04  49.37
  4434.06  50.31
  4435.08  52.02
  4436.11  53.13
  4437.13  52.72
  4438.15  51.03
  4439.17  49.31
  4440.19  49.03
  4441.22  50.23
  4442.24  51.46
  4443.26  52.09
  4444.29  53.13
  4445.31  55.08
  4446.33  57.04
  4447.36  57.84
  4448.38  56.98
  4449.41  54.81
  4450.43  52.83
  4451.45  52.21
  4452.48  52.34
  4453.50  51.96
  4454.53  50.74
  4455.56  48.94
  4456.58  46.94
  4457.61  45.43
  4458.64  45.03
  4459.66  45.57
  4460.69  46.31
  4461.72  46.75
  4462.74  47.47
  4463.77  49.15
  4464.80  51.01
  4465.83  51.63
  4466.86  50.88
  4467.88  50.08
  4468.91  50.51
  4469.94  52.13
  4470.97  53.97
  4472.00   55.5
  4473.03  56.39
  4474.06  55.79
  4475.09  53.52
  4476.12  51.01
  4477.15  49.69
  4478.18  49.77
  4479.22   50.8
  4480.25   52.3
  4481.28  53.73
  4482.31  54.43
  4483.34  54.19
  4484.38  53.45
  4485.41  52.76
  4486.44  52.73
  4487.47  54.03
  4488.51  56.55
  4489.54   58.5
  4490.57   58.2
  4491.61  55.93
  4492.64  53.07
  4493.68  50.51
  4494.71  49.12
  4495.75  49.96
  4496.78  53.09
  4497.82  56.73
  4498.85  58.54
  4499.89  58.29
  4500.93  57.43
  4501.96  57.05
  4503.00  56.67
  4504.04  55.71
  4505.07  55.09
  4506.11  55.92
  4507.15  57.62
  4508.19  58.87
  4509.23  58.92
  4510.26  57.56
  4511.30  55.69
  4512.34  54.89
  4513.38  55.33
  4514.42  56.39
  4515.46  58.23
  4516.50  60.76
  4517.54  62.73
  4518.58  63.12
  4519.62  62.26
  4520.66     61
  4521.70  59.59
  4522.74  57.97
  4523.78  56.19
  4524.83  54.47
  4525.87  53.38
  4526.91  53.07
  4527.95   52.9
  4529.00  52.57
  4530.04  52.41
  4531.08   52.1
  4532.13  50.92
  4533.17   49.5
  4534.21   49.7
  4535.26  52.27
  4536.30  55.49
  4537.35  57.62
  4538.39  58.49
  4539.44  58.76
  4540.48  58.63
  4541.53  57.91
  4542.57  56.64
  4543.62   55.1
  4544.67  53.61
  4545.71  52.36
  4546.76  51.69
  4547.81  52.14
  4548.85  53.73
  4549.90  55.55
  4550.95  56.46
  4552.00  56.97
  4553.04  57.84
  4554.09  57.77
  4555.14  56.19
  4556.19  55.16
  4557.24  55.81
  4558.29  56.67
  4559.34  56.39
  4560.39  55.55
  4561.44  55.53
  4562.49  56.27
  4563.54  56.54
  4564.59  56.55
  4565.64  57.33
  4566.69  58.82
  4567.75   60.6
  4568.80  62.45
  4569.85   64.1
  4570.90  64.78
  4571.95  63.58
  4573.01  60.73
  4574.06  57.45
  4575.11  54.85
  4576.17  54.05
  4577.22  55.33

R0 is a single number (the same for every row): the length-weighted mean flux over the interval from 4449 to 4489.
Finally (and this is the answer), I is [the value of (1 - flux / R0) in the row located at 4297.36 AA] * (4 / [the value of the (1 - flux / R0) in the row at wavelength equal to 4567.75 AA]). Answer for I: -7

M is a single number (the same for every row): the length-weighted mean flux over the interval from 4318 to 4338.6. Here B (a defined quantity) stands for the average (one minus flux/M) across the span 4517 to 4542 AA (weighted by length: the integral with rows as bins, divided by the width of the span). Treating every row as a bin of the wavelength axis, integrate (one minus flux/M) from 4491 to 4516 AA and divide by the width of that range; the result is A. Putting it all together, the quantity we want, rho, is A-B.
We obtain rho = 0.006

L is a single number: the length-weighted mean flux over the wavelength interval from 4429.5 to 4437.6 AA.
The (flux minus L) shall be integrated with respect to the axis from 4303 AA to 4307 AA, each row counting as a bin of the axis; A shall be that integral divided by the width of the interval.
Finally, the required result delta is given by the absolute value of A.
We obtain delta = 22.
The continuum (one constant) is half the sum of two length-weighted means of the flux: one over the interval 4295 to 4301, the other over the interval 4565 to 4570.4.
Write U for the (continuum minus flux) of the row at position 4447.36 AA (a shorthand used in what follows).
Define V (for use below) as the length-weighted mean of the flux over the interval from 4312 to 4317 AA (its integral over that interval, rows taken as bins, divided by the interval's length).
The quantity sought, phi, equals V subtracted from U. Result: -50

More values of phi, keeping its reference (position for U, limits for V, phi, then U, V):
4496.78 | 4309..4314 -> -38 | -5.6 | 32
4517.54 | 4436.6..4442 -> -66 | -15.2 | 51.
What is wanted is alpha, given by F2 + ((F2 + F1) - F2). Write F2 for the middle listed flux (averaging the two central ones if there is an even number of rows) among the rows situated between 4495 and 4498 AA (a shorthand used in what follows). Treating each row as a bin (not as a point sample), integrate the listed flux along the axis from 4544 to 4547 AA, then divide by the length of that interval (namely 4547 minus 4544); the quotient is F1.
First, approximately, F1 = 53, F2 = 53.1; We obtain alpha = 106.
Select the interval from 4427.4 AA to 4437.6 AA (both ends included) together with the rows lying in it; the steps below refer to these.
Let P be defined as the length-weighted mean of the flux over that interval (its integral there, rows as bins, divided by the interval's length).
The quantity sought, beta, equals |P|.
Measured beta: 50.8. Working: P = 50.8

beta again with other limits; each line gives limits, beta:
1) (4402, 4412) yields 45.1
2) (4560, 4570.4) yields 58.4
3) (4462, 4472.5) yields 51.2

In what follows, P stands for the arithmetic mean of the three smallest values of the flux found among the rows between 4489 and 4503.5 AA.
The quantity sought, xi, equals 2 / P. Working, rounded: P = 50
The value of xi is 0.040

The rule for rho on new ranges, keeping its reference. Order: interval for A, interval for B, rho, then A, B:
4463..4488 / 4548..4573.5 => 0.121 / -0.161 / -0.282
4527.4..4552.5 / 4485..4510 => 0.027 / -0.202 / -0.229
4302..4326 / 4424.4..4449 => 0.309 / 0.163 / -0.147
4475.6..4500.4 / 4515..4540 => 0.054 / -0.187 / -0.241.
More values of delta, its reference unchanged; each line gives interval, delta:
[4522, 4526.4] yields 5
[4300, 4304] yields 20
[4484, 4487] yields 2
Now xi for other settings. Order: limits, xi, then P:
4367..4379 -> 0.045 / 44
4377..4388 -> 0.050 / 40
